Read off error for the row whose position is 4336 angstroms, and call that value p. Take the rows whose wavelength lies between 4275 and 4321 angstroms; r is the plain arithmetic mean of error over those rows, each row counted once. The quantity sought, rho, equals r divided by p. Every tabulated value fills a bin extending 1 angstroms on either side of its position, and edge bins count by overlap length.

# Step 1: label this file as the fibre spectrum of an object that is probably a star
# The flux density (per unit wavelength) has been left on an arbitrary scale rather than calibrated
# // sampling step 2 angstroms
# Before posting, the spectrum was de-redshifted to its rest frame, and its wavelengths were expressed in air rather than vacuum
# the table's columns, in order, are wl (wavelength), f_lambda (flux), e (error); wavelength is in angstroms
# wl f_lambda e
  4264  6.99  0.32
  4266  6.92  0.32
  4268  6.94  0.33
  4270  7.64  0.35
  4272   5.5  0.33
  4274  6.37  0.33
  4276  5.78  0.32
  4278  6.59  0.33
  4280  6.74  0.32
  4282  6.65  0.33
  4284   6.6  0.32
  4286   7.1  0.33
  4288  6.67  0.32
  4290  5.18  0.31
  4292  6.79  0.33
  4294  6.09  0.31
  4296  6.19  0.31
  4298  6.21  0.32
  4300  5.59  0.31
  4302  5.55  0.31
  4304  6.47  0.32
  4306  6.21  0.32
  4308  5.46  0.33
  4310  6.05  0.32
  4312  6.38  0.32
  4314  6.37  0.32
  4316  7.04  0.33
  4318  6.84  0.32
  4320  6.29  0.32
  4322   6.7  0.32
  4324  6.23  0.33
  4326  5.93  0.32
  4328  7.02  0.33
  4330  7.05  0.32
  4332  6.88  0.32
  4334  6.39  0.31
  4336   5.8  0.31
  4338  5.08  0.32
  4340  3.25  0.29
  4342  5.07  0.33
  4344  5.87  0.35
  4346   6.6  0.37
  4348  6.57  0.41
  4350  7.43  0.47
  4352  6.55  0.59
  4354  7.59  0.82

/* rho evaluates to 1.03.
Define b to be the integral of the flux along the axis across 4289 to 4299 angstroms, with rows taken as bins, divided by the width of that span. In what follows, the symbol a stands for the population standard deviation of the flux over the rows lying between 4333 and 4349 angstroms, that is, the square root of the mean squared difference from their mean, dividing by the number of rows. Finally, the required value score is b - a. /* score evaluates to 5.05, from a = 1.05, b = 6.1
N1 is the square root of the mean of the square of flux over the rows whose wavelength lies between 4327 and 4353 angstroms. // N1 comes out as 6.2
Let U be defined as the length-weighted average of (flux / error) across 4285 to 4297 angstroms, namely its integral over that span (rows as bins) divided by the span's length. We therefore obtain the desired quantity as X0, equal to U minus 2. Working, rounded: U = 19.9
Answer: 17.9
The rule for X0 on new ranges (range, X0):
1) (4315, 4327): 18.1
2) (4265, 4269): 19.3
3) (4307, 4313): 16.5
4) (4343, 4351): 14.6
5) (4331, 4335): 19.1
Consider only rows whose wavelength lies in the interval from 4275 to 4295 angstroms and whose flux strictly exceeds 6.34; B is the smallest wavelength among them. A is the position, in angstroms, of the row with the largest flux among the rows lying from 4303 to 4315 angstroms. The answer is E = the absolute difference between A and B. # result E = 26 angstroms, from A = 4304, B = 4278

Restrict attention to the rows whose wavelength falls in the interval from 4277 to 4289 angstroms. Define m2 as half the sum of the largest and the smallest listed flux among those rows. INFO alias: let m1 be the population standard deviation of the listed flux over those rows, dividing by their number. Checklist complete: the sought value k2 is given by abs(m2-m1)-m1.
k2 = 6.5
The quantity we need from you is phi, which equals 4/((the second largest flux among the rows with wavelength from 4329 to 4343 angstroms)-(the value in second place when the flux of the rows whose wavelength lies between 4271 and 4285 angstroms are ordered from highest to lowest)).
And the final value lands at 17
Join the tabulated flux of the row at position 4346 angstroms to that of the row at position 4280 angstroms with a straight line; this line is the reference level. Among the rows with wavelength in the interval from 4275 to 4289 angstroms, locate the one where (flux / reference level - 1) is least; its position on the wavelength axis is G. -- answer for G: 4276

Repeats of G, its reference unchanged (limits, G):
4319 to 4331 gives 4326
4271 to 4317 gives 4290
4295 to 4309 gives 4308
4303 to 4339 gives 4338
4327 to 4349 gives 4340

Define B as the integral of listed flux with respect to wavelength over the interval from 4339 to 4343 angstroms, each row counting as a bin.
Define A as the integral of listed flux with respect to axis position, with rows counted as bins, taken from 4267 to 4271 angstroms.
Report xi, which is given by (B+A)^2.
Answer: 2098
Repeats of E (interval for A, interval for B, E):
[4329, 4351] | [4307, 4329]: 38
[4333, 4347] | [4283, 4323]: 62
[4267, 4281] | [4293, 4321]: 34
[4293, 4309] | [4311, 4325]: 8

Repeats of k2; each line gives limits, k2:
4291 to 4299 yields 5.9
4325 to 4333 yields 5.6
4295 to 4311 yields 5.3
